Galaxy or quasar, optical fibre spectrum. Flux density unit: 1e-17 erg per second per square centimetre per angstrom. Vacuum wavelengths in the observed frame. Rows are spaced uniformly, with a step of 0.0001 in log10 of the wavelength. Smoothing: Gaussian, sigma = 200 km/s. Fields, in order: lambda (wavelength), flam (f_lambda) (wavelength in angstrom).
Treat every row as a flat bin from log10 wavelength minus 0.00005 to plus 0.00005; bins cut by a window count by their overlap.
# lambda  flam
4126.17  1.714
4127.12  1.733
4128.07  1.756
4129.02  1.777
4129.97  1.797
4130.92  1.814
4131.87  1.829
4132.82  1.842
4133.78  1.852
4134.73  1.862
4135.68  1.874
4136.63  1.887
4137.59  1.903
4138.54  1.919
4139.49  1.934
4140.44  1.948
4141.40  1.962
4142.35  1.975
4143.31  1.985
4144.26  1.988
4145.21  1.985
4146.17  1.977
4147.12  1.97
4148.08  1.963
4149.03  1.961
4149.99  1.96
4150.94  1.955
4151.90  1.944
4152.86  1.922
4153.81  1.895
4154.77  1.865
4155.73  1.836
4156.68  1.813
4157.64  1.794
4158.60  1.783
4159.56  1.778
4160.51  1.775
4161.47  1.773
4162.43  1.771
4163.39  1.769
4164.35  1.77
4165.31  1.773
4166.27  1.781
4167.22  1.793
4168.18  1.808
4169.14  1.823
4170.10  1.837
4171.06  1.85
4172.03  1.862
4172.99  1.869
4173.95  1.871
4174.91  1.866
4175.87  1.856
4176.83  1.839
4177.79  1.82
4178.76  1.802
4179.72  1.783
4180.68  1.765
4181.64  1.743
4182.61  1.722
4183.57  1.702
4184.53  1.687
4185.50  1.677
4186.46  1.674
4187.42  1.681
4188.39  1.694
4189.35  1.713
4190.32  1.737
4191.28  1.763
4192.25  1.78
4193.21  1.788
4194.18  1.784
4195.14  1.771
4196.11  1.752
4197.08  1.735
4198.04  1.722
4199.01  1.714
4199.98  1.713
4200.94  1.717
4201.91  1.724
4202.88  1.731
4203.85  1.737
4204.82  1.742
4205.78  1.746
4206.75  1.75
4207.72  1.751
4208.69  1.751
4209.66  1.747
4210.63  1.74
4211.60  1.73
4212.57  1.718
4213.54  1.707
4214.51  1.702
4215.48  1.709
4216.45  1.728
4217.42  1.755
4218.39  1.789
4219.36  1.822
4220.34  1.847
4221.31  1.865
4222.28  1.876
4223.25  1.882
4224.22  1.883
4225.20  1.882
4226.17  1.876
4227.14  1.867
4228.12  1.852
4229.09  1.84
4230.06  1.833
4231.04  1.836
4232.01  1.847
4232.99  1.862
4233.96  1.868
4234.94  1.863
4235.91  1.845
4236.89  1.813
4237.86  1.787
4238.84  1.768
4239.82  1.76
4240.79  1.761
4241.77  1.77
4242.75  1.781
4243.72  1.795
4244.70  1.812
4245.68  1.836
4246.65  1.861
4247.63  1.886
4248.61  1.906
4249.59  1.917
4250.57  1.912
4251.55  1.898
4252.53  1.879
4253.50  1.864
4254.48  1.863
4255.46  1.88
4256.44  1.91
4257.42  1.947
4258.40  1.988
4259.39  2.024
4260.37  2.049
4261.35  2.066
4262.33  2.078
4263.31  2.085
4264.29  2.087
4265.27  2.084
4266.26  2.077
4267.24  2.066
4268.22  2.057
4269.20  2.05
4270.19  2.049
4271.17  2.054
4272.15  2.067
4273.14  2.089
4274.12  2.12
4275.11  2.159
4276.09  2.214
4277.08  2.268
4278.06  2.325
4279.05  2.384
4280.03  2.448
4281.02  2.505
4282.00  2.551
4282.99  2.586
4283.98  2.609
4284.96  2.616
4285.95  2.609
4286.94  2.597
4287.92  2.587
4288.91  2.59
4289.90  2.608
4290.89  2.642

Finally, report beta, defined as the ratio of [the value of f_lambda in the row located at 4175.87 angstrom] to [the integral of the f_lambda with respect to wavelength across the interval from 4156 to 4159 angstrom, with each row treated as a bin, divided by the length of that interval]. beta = 1.03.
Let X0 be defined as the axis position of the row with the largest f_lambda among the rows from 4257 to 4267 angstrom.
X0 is 4264.29 angstrom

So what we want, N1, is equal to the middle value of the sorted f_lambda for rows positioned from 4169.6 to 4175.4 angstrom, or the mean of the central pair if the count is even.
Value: 1.86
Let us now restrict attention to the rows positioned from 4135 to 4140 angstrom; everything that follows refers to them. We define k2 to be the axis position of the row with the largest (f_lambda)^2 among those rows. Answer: 4139.49 angstrom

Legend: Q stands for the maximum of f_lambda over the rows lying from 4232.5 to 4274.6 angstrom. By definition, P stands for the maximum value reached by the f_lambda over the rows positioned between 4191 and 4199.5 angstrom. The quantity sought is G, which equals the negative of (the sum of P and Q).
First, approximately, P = 1.788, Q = 2.12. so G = -3.91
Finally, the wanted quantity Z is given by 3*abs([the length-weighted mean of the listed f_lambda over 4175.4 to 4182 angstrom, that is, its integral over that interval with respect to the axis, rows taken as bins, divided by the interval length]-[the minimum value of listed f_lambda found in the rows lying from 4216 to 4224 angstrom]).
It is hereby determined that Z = 0.22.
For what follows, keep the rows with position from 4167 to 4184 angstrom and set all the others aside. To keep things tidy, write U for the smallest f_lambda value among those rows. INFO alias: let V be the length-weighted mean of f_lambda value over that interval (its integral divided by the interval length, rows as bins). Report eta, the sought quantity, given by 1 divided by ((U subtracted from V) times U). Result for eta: 5.4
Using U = 1.702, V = 1.81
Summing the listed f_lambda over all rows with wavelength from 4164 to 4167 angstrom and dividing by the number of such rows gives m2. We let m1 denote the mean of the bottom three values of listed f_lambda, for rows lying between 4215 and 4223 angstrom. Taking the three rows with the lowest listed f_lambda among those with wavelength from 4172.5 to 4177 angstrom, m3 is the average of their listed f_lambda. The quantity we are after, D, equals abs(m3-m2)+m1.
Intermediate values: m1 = 1.73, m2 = 1.77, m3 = 1.85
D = 1.81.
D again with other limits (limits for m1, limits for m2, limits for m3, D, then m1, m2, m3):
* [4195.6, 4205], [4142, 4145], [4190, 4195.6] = 1.94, 1.71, 1.98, 1.76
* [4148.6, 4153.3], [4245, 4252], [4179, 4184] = 2.11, 1.94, 1.89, 1.72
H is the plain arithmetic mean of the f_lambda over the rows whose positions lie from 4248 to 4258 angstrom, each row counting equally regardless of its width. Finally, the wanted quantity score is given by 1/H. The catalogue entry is 0.527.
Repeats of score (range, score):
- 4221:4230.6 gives 0.536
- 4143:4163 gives 0.529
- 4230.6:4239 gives 0.546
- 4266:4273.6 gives 0.485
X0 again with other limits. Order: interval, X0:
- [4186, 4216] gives 4193.21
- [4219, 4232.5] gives 4224.22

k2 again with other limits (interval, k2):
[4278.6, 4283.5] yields 4282.99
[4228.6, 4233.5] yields 4232.99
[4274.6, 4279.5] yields 4279.05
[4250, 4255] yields 4250.57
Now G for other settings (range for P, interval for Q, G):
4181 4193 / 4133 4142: -3.74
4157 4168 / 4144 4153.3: -3.78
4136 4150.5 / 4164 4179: -3.86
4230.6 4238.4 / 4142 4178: -3.86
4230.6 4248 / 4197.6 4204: -3.62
